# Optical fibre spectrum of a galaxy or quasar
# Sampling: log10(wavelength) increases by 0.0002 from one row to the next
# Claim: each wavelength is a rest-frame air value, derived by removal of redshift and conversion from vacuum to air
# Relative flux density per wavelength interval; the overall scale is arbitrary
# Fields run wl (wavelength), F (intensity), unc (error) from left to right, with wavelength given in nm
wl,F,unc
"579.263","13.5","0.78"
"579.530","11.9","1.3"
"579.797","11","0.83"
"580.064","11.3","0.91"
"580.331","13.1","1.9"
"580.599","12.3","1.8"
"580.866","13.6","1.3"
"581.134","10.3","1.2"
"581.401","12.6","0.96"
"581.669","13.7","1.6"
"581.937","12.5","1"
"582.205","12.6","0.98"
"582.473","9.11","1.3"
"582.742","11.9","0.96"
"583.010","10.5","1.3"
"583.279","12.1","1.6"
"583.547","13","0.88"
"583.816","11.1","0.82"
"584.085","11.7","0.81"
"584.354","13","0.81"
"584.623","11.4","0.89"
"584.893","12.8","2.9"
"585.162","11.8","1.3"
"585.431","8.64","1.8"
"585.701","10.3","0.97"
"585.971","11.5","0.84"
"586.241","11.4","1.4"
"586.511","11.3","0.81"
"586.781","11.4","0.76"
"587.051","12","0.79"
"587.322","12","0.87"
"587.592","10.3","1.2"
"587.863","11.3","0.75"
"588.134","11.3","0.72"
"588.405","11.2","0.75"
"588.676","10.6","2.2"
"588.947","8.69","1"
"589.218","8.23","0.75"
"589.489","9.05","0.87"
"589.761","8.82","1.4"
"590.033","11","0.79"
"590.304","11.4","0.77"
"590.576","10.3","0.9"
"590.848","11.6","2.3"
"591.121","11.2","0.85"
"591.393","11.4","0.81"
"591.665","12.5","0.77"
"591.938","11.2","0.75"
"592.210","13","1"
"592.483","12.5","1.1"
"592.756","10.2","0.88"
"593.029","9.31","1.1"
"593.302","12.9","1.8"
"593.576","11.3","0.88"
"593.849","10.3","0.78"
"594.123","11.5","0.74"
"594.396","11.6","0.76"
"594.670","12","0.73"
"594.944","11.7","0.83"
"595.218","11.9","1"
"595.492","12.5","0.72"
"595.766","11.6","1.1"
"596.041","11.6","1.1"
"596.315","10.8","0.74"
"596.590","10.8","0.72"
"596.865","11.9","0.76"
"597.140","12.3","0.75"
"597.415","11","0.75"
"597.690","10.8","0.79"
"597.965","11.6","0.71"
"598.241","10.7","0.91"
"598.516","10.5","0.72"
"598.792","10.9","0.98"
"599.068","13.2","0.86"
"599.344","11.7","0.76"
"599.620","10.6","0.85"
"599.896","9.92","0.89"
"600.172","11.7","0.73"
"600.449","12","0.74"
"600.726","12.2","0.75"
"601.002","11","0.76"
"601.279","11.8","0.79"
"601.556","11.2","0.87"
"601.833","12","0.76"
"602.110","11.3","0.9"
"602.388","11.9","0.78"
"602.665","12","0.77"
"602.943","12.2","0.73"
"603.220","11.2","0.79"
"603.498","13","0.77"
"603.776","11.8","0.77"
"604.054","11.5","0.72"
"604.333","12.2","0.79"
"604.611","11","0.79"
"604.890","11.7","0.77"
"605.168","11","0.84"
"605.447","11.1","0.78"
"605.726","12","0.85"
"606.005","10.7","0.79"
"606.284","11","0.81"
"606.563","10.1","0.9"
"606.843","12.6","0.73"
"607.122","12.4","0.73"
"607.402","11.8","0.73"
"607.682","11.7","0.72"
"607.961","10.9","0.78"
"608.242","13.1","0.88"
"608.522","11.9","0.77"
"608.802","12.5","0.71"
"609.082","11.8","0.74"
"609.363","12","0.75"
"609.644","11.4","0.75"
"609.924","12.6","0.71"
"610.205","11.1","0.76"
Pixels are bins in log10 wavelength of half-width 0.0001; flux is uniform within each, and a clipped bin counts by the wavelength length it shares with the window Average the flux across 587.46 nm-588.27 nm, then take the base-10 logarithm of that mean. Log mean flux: 1.04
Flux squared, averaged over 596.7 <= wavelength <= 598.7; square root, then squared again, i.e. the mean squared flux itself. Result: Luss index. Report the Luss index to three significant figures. 127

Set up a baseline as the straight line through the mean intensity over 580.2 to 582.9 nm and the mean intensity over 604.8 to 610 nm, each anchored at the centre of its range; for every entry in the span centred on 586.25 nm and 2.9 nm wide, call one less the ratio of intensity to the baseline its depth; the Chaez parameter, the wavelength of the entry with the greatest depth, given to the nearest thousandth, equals 585.431 nm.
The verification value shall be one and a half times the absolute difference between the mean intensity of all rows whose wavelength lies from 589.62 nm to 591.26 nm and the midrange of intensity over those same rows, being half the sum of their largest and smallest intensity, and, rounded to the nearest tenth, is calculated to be 0.8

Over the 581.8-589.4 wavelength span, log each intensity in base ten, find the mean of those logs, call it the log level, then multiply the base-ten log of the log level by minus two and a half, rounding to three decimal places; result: -0.049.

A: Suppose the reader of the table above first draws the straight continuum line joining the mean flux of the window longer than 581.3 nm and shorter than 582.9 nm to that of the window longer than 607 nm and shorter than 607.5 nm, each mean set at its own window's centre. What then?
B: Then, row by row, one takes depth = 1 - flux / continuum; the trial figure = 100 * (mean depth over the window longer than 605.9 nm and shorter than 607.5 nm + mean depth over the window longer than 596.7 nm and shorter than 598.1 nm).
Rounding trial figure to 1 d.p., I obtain 10.2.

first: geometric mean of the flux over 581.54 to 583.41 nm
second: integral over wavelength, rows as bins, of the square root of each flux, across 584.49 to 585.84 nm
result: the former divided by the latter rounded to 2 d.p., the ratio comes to 2.62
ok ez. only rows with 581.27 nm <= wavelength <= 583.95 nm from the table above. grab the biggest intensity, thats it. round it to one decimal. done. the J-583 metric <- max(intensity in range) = 13.7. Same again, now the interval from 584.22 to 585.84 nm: 13.0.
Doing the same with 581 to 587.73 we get 13.7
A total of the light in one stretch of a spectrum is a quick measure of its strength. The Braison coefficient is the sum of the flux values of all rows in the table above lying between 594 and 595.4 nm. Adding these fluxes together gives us 58.7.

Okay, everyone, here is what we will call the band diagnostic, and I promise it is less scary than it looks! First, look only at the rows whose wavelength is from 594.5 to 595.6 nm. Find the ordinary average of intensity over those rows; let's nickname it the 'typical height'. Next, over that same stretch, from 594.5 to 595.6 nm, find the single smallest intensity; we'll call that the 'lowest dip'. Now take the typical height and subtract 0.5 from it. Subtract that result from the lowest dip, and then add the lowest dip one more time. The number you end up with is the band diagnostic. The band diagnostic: 11.9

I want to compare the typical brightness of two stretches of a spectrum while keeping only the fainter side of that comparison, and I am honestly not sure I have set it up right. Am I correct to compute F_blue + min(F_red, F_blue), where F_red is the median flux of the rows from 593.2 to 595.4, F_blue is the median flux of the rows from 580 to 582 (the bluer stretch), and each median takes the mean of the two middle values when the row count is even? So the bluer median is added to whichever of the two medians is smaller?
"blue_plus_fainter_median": 24.2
